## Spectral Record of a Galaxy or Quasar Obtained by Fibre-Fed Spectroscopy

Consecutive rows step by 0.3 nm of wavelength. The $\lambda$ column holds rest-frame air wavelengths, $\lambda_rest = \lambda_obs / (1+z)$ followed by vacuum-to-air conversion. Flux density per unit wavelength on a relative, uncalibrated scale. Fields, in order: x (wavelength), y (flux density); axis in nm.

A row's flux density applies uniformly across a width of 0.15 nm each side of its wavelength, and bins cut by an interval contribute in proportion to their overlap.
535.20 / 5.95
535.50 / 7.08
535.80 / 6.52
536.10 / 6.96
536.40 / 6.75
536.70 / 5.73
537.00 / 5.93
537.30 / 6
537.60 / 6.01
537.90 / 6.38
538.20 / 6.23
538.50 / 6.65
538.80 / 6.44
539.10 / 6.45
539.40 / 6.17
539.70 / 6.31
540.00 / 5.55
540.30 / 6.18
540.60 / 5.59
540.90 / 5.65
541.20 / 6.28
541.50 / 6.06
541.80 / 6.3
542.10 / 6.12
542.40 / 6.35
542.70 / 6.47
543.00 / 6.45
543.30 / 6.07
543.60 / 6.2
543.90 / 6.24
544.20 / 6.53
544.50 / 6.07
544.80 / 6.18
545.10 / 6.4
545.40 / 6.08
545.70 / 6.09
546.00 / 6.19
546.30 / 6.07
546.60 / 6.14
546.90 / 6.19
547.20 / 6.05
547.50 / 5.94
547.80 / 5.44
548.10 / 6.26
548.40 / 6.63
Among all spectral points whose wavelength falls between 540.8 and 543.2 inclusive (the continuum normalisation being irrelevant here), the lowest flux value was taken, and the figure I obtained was 5.65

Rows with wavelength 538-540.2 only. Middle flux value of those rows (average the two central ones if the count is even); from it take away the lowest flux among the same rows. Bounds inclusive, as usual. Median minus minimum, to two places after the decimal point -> 0.76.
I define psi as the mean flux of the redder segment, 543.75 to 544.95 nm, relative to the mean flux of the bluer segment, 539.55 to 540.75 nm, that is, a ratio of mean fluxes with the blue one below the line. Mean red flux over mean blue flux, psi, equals 1.06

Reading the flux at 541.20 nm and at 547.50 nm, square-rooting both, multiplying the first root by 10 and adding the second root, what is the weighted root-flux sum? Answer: 27.5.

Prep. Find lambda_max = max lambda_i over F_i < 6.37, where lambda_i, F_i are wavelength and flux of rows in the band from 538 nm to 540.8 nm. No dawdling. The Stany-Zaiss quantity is 540.60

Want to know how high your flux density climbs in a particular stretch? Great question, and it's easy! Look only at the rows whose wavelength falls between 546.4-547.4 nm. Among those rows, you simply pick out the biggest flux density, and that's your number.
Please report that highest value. 6.19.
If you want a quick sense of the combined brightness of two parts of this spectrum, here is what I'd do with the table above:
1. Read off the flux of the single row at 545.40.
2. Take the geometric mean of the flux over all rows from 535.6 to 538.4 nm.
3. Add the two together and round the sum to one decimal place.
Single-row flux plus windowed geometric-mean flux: 12.3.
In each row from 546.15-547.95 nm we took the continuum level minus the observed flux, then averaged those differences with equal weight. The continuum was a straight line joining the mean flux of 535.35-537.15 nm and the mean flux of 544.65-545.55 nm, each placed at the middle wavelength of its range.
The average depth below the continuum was 0.19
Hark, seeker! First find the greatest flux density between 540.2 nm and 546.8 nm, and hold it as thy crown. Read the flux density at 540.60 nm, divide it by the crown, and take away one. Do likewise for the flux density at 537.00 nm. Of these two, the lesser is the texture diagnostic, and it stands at -0.14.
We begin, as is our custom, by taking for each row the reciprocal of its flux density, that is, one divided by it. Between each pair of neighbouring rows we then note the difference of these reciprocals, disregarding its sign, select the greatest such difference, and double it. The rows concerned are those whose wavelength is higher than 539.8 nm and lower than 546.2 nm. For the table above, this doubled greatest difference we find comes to 0.037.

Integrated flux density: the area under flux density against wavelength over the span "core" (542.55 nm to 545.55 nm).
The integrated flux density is 18.8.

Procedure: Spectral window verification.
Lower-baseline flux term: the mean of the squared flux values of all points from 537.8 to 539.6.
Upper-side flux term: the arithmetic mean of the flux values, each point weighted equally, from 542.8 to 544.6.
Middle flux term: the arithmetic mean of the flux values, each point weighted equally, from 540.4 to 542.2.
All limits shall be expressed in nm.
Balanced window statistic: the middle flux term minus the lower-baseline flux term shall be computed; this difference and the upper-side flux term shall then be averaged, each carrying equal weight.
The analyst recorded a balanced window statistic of -14.3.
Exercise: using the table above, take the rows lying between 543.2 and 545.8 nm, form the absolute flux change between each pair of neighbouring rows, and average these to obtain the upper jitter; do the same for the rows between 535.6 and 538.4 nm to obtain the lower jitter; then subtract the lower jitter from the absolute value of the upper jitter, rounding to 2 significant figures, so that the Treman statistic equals -0.11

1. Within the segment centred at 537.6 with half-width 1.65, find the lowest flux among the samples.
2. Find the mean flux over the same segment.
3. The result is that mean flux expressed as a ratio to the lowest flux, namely 1.10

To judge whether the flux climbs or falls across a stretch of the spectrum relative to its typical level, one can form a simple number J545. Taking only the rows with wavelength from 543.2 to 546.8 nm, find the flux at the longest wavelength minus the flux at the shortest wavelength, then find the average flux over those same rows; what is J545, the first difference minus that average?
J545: -6.1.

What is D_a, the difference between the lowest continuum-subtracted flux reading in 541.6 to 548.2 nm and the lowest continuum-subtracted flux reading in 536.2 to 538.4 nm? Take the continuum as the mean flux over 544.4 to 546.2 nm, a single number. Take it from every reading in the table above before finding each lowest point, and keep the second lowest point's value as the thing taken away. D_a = -0.29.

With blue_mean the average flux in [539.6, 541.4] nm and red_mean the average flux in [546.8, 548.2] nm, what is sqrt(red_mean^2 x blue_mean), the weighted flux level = 14.5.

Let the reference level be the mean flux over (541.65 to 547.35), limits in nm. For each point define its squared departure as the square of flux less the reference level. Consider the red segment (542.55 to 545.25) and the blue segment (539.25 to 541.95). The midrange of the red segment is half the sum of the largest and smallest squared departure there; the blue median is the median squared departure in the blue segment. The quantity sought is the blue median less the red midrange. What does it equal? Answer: -0.040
